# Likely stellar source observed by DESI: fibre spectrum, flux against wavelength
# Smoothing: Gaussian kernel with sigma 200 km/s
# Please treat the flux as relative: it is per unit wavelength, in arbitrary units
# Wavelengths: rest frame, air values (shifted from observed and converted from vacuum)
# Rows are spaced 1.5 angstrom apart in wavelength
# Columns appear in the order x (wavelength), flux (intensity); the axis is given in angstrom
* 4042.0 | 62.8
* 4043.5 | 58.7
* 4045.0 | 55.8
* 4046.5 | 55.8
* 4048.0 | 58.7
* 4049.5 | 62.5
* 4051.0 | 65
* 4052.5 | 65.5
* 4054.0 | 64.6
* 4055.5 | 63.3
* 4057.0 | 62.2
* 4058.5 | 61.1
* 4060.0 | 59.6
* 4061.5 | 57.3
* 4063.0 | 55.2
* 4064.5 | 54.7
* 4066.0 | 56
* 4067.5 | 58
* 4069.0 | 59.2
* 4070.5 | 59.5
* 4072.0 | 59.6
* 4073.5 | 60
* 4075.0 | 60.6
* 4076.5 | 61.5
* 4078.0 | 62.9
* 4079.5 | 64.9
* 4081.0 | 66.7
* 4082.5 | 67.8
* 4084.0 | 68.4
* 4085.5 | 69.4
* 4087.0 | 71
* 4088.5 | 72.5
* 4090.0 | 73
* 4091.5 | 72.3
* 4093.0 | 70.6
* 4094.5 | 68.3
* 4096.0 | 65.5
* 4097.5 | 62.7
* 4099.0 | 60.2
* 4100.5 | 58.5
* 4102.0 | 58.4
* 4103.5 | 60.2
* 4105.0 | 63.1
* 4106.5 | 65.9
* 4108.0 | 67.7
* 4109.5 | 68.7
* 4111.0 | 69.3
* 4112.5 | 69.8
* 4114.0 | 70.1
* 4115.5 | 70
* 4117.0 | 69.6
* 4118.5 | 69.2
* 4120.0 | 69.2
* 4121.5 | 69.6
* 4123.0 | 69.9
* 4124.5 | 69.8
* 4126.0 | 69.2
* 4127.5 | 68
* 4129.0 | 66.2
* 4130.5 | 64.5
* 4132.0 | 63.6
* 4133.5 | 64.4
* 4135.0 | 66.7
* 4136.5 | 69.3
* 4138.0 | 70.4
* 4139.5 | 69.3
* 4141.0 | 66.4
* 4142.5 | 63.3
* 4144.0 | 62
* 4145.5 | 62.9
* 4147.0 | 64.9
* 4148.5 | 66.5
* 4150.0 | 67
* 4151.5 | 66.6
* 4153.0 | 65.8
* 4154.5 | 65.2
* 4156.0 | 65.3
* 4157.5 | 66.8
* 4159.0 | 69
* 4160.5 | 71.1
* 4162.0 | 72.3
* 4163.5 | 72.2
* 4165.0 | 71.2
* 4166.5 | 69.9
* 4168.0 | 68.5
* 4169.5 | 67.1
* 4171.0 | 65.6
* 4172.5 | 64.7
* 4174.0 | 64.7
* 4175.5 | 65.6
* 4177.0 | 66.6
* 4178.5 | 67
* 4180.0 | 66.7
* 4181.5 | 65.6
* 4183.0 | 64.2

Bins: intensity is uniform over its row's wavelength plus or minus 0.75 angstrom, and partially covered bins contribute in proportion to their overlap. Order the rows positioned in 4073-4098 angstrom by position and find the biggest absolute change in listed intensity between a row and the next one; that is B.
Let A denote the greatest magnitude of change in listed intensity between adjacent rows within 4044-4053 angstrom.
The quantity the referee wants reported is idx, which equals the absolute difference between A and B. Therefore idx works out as 1.0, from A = 3.8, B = 2.8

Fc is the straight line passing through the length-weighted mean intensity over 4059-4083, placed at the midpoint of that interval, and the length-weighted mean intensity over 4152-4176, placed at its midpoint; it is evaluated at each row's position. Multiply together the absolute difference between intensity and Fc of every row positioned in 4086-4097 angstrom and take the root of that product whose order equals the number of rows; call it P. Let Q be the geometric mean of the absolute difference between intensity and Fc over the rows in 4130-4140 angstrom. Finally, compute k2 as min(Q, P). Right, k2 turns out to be 1.8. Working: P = 8.0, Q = 1.8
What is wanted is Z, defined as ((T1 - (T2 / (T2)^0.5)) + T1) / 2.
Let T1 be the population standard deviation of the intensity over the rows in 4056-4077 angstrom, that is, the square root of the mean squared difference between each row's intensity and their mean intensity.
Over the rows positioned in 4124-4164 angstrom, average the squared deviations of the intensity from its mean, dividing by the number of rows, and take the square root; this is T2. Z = 1.4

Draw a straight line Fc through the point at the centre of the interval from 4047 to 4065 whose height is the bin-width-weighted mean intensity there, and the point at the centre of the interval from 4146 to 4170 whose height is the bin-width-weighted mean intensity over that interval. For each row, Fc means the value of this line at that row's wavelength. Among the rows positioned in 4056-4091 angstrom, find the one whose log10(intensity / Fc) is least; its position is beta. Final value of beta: 4064.5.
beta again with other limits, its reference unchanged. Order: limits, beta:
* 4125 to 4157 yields 4144.0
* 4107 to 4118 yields 4108.0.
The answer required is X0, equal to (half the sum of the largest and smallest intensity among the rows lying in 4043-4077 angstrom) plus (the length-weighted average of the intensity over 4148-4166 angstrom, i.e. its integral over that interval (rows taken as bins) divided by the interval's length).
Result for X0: 128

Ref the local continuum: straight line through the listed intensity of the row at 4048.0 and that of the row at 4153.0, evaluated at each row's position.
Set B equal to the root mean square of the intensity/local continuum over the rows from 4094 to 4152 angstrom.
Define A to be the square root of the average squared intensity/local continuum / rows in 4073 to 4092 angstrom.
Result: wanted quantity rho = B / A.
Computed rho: 0.95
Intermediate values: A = 1.10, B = 1.04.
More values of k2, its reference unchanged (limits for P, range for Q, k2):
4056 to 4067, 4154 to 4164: 2.1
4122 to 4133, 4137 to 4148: 2.4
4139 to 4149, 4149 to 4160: 0.8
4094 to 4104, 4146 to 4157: 0.6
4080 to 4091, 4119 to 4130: 3.9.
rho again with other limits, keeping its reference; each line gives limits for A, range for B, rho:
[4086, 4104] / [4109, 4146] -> 0.99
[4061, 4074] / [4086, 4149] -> 1.10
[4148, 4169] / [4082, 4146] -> 1.03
